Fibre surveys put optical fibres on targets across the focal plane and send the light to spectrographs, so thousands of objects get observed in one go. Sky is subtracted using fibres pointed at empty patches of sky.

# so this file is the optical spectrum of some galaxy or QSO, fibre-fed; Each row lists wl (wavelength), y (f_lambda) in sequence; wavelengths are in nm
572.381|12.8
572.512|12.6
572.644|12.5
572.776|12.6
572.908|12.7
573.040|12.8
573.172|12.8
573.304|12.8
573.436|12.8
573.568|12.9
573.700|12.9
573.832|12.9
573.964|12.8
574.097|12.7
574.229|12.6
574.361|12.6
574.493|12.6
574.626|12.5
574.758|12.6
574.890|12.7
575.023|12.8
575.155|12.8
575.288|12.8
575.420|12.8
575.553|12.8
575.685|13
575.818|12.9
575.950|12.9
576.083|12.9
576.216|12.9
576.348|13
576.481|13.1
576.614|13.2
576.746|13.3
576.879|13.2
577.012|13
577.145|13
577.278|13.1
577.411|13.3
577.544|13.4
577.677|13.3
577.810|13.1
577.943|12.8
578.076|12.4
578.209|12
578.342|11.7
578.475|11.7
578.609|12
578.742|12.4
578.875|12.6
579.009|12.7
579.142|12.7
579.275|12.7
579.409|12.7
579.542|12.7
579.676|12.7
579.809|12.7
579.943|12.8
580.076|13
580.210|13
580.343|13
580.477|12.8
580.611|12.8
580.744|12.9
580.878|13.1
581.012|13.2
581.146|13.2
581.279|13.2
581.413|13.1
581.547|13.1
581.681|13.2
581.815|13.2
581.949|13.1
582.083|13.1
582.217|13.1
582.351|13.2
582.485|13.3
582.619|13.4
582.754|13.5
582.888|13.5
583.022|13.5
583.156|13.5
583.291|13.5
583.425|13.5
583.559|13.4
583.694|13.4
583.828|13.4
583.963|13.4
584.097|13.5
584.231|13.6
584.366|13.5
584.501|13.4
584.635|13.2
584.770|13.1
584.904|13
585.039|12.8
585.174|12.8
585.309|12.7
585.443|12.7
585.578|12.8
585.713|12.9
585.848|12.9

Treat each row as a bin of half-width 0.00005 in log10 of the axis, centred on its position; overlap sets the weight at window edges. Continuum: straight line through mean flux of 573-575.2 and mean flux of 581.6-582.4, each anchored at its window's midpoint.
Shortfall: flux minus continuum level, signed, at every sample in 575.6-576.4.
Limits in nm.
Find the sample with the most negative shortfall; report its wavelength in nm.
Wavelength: 576.216 nm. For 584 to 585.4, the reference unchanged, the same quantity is 585.309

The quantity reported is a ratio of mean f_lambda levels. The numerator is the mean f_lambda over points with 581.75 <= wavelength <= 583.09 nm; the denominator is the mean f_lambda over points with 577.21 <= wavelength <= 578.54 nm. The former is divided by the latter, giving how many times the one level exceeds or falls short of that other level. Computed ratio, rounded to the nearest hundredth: 1.05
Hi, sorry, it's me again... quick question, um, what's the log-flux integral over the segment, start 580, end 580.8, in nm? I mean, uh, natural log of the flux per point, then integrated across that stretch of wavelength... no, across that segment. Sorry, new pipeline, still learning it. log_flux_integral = 2.05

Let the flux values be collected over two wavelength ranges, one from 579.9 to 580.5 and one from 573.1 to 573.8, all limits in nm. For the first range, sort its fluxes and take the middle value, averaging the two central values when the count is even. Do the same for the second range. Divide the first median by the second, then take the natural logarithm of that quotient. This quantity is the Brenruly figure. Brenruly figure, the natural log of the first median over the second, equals 0.016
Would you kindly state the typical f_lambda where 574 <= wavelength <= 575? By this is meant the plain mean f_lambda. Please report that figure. 12.6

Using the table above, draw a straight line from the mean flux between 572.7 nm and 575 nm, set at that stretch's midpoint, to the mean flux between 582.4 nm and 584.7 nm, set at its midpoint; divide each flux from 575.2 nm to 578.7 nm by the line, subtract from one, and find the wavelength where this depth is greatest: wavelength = 578.475 nm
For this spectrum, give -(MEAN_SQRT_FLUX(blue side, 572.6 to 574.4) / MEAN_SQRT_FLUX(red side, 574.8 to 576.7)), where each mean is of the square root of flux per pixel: -0.994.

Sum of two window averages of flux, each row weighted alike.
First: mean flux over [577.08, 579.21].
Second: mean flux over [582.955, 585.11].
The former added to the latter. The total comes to 26.0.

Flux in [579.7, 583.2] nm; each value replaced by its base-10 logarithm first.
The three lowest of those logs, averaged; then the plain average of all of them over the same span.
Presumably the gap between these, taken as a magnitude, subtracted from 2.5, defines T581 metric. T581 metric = 2.488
